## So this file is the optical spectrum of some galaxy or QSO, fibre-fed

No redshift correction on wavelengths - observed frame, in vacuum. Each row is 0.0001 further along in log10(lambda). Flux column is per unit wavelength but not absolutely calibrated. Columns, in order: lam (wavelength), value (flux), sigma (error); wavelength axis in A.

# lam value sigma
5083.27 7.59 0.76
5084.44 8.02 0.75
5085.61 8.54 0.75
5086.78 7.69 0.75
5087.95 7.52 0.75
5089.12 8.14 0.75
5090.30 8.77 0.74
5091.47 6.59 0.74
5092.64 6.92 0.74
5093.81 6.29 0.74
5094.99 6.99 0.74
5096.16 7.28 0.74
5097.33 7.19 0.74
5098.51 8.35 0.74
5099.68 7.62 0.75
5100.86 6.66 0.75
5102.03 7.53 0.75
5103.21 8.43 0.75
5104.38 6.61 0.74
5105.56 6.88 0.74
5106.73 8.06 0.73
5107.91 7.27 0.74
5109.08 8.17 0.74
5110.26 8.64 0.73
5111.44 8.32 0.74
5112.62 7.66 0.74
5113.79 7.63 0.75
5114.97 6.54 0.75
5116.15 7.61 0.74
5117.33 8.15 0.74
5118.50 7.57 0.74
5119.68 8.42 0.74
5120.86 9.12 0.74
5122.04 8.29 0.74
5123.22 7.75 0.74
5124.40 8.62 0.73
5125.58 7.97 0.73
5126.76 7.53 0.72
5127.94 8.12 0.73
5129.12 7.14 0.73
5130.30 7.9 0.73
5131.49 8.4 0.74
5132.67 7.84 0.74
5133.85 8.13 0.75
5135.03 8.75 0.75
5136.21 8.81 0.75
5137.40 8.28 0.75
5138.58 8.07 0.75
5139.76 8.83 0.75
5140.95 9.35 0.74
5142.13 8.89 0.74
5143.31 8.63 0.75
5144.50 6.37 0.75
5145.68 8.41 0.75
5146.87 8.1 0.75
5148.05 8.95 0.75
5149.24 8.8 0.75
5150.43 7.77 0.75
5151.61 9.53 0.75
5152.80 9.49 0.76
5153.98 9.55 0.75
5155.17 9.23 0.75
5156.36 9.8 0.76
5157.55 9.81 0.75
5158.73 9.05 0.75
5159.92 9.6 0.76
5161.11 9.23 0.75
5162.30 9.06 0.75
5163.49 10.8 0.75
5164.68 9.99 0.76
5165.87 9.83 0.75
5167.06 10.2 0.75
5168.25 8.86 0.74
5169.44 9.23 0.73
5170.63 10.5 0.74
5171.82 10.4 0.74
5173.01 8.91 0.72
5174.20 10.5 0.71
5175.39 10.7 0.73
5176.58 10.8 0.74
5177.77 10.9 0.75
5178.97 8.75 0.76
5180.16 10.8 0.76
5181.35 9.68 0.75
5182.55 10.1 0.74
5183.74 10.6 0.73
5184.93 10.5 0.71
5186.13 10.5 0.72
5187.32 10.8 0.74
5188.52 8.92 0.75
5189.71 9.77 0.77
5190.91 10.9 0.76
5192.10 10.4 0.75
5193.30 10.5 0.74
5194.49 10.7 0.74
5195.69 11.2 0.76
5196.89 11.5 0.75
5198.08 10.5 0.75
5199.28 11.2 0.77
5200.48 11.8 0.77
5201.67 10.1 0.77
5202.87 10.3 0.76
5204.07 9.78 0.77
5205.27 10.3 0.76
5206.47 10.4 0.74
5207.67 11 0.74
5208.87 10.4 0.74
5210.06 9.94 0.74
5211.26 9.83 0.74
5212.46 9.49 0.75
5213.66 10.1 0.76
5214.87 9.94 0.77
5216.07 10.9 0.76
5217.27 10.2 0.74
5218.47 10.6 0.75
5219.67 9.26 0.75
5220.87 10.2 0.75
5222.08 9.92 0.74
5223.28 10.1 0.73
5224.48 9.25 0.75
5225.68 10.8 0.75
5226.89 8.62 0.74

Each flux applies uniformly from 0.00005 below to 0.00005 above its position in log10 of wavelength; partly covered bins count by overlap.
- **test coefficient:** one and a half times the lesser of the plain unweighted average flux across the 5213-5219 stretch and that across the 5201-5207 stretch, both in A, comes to 15.3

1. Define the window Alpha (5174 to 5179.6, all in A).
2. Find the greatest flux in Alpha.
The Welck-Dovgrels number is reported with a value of 10.9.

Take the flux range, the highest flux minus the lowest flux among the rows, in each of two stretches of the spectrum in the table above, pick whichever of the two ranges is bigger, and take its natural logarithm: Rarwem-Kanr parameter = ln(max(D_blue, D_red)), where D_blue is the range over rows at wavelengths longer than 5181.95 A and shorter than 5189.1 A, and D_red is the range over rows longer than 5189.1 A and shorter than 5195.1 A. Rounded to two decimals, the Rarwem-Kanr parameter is 0.63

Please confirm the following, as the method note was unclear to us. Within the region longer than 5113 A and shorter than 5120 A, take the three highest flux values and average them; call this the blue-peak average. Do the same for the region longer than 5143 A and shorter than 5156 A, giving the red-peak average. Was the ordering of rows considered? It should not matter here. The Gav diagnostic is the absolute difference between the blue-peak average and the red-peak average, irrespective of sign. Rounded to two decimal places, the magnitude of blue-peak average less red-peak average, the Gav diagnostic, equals 1.46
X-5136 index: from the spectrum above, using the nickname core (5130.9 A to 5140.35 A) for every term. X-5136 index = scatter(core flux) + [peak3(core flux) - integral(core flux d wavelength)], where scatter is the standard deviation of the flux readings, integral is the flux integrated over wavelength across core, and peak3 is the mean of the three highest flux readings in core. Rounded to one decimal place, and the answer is -70.2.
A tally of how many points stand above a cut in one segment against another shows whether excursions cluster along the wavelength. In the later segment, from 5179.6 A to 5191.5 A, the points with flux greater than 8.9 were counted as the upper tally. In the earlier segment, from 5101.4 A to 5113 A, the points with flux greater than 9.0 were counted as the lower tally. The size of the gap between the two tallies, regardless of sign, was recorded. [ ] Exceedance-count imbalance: 10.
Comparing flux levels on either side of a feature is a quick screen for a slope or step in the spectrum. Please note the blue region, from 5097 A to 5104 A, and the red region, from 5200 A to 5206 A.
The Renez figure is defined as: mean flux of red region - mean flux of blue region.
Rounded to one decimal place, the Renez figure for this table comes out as 2.8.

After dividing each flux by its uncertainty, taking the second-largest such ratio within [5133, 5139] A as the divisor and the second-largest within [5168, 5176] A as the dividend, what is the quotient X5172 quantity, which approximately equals 1.26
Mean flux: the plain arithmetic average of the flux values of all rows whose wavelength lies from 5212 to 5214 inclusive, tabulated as 9.8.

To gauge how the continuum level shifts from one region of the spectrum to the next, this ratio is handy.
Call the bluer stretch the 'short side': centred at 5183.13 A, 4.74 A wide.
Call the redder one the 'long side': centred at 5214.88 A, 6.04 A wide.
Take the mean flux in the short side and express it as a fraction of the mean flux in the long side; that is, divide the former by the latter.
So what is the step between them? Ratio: 1.01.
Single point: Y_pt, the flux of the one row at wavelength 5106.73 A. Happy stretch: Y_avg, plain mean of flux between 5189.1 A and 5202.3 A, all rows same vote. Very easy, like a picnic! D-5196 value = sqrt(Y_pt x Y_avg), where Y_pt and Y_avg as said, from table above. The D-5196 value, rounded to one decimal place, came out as 9.3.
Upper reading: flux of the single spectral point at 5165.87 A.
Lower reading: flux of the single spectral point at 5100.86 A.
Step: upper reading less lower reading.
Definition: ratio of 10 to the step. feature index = 3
